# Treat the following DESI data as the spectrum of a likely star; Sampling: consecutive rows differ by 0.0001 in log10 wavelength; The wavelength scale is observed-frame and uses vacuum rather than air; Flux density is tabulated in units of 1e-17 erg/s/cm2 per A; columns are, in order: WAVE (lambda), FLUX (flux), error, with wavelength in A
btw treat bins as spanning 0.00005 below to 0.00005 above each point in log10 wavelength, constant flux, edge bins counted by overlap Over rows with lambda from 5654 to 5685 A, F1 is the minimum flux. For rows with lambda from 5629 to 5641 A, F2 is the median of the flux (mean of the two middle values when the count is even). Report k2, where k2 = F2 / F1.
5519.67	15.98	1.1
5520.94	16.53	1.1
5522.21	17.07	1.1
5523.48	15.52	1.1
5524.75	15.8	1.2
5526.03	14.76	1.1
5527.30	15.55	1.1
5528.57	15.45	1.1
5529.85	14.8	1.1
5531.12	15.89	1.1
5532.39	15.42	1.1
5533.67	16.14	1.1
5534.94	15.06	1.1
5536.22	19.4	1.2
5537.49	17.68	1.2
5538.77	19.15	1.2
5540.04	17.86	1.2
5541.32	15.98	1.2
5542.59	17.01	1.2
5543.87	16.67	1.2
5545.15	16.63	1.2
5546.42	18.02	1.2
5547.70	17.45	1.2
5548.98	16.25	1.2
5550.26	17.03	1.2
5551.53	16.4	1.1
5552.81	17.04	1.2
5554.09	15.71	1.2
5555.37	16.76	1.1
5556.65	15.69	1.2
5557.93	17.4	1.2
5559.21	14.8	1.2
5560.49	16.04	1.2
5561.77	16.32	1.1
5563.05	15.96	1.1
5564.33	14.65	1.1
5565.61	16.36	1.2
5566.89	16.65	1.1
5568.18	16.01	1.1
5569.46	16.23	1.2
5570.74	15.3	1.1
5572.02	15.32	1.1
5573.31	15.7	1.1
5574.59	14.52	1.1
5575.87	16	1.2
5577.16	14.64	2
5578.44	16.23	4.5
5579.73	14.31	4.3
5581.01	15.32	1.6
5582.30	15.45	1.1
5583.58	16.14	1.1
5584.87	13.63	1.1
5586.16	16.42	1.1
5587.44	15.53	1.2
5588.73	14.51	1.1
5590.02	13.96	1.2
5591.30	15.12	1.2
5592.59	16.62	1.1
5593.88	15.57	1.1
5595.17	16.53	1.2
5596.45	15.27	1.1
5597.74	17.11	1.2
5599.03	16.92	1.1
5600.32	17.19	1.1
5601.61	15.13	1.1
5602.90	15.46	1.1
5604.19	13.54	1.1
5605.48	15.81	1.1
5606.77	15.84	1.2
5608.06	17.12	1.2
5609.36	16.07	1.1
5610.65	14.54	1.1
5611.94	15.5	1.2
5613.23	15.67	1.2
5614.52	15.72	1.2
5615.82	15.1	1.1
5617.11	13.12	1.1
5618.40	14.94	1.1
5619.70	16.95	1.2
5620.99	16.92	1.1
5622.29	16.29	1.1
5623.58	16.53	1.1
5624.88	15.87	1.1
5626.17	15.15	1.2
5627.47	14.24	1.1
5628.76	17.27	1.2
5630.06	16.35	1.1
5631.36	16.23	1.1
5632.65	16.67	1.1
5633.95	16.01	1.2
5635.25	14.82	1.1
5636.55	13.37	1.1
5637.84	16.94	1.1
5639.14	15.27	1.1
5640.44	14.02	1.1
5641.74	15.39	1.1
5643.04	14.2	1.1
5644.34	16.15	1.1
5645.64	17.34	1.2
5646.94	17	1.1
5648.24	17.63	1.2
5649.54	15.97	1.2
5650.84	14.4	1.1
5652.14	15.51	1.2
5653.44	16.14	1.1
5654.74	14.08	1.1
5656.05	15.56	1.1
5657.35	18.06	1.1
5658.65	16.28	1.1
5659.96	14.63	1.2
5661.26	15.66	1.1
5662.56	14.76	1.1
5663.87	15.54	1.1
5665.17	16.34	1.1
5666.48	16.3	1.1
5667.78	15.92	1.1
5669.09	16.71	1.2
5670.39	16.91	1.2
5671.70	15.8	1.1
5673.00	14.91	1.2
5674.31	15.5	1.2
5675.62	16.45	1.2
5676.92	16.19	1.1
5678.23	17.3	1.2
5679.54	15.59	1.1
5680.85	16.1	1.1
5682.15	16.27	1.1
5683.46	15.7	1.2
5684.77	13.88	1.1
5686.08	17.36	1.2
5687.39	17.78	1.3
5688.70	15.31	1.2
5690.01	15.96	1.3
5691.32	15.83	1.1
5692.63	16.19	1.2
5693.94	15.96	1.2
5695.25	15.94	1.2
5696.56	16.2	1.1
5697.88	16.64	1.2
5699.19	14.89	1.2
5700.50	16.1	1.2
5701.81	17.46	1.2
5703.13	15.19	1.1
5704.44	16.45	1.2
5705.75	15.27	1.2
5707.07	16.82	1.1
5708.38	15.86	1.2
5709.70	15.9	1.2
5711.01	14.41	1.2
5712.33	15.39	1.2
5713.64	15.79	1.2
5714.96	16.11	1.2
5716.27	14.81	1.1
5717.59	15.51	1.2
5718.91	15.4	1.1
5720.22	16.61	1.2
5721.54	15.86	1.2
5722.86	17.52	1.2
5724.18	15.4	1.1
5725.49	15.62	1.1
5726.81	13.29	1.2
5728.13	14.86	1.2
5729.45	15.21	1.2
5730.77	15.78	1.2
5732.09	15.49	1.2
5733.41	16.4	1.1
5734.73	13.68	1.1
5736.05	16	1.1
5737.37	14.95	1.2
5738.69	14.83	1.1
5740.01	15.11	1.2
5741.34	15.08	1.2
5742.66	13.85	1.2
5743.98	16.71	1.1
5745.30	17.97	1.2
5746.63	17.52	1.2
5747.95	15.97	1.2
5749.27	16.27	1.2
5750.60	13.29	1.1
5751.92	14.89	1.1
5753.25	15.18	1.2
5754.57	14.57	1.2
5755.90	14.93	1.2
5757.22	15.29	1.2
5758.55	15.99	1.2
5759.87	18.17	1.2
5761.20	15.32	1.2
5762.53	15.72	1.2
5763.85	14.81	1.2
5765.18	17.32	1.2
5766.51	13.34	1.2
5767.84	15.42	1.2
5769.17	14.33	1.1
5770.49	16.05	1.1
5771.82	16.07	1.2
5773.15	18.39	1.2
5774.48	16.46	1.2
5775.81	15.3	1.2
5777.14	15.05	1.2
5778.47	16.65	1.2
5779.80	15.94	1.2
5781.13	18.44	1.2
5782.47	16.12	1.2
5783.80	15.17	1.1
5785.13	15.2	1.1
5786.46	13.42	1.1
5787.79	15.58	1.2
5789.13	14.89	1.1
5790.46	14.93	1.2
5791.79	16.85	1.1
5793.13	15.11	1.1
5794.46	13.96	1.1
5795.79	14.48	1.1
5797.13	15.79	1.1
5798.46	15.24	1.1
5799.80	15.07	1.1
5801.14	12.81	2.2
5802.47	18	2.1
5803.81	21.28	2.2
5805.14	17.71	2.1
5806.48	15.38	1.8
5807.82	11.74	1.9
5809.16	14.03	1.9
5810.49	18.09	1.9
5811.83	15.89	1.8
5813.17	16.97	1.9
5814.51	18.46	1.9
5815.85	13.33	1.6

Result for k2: 1.15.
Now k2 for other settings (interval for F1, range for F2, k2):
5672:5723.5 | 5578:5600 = 1.12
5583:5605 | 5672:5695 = 1.18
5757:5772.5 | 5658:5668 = 1.18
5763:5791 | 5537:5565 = 1.25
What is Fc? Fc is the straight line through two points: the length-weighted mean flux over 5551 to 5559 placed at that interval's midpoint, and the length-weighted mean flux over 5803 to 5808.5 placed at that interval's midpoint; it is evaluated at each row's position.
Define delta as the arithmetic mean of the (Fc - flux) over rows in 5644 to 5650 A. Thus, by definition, -0.4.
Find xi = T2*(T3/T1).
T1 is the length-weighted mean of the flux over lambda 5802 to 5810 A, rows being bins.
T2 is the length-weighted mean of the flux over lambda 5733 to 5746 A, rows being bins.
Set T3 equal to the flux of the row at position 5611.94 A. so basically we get 14.6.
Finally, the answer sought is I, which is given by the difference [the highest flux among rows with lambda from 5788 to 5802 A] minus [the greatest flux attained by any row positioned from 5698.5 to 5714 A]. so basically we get -0.6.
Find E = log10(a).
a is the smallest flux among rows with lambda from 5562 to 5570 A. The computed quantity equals 1.166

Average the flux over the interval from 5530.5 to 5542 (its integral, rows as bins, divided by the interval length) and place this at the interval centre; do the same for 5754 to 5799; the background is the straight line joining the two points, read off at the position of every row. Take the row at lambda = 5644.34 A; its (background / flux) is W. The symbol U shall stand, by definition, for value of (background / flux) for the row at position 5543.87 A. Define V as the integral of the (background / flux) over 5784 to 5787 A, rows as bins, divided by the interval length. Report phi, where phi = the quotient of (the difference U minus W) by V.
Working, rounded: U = 1.01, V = 1.08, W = 1.01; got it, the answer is 0.00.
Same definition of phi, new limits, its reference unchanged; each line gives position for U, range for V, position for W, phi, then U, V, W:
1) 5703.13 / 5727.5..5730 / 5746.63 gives 0.15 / 1.05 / 1.06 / 0.90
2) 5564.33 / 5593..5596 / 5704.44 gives 0.17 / 1.15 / 1.04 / 0.97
